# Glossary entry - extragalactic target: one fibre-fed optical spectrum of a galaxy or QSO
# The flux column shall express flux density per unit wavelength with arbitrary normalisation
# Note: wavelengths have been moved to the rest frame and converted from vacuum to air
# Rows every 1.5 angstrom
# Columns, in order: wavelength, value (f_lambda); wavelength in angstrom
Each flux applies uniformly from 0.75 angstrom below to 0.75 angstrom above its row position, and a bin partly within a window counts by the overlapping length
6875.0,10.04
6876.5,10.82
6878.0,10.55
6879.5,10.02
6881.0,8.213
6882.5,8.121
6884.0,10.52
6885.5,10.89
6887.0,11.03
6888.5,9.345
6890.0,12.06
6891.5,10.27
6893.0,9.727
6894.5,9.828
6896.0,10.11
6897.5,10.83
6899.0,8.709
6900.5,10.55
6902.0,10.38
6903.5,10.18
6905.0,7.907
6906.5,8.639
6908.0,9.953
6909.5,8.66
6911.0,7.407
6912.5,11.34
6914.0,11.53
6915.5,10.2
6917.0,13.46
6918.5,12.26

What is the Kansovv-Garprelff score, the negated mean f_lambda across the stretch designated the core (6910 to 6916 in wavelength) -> -10.1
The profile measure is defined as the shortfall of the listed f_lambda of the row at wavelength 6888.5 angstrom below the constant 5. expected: -4.3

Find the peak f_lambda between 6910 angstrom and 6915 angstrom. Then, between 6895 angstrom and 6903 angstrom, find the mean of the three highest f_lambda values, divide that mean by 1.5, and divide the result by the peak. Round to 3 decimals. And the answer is 0.612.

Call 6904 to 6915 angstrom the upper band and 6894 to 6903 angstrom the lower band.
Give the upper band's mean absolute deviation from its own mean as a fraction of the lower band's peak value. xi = 0.13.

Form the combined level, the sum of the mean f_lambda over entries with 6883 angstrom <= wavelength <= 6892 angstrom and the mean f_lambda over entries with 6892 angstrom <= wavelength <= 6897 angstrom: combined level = 20.6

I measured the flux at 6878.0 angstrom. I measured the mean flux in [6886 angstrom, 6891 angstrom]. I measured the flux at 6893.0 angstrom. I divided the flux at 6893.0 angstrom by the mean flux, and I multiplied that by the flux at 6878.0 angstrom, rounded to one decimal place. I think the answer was 9.5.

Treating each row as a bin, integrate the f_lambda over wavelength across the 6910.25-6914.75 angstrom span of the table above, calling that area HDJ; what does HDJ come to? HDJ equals 45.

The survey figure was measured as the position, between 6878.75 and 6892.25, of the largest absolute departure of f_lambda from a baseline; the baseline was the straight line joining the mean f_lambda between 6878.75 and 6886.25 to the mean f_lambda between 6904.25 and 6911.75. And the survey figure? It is 6890.0 angstrom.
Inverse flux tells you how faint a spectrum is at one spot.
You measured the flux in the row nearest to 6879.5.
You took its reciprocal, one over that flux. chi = 0.100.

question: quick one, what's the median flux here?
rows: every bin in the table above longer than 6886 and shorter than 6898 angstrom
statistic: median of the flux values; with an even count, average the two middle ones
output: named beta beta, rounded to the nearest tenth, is 10.2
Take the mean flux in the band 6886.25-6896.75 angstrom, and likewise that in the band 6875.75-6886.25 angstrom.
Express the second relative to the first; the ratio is 0.96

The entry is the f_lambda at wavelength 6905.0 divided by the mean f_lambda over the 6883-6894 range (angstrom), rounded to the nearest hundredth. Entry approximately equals 0.75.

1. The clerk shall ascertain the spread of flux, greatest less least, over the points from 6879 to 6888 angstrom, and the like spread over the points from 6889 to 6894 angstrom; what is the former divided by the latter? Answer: 1.2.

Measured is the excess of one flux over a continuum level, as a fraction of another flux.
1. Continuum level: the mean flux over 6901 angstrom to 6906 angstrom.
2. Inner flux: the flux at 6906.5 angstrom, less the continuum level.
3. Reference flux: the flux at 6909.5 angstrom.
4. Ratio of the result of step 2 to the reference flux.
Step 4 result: -0.10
